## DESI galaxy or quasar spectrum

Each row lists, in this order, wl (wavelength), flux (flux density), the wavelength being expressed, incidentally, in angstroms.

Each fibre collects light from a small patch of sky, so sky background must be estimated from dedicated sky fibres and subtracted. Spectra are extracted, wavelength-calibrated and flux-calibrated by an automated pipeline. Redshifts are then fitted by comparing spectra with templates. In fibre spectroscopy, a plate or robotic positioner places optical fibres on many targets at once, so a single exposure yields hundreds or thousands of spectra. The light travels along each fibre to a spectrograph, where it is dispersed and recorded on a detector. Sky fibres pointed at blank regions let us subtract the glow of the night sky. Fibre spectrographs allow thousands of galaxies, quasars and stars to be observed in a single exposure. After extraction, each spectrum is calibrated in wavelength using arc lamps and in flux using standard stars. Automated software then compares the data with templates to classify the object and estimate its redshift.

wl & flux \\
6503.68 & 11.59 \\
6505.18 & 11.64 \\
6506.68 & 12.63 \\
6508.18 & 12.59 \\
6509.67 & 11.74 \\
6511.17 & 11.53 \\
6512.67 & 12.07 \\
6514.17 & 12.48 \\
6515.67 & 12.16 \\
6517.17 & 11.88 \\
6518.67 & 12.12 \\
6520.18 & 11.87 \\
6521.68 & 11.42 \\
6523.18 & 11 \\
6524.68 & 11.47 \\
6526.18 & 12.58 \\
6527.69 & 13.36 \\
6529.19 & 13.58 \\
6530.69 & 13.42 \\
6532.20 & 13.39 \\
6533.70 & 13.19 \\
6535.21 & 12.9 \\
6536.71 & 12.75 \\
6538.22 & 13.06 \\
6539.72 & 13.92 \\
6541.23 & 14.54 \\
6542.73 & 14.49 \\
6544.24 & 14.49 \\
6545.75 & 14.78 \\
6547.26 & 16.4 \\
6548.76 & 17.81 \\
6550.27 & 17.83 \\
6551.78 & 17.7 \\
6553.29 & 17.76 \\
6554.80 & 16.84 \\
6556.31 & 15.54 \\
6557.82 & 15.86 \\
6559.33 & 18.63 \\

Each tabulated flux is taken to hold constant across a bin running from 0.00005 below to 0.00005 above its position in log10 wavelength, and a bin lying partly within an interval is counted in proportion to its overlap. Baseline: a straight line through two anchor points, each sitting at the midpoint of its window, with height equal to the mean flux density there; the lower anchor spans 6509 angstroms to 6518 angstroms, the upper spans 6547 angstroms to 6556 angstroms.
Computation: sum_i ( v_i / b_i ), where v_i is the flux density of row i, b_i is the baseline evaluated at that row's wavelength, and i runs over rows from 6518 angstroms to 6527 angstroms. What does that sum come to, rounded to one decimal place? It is 5.3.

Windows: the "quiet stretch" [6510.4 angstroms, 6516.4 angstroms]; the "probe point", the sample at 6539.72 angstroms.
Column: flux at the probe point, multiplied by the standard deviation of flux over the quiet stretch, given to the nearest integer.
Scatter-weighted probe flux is 5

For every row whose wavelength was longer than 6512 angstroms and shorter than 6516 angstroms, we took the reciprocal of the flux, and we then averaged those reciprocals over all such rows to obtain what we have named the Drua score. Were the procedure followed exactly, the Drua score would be 0.082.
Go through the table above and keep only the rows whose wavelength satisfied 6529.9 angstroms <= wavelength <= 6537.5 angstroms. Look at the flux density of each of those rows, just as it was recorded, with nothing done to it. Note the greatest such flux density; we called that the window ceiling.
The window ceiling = 13.42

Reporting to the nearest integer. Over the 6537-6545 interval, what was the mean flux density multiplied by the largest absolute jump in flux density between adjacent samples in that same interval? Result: 12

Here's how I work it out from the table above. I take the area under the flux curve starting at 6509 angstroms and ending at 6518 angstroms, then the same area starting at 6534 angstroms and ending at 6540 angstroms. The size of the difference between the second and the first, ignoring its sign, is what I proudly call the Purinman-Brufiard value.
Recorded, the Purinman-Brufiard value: 29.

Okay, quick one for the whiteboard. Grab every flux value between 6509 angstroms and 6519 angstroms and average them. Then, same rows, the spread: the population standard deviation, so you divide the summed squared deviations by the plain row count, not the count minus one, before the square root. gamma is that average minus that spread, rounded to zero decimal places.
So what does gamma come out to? 12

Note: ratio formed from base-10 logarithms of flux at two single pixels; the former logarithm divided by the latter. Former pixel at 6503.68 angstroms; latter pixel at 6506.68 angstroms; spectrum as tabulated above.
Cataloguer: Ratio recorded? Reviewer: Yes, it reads 0.97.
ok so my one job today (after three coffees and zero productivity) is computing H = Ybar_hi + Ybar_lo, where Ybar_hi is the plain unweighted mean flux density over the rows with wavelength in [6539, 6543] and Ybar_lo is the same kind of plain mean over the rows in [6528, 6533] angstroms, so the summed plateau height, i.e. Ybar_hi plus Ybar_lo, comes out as 27.8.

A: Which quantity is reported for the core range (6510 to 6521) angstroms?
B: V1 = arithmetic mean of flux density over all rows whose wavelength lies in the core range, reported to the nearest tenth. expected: 12.0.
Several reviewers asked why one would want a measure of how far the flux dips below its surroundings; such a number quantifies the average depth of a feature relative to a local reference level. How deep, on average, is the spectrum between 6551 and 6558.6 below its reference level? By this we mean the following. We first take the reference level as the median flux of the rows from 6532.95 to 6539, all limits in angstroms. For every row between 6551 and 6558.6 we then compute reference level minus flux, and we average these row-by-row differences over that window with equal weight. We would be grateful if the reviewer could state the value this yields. -3.8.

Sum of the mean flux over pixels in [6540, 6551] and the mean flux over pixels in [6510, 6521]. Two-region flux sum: 28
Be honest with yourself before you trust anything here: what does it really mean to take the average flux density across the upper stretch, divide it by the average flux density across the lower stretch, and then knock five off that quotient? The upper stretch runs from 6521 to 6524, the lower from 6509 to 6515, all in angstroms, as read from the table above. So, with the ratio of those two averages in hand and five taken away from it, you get -4.06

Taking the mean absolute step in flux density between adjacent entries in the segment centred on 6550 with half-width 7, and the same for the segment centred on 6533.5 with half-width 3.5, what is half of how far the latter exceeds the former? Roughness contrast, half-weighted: -0.28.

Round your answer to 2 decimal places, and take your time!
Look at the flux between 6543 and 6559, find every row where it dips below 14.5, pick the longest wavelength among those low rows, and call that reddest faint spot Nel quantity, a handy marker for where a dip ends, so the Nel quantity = 6544.24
